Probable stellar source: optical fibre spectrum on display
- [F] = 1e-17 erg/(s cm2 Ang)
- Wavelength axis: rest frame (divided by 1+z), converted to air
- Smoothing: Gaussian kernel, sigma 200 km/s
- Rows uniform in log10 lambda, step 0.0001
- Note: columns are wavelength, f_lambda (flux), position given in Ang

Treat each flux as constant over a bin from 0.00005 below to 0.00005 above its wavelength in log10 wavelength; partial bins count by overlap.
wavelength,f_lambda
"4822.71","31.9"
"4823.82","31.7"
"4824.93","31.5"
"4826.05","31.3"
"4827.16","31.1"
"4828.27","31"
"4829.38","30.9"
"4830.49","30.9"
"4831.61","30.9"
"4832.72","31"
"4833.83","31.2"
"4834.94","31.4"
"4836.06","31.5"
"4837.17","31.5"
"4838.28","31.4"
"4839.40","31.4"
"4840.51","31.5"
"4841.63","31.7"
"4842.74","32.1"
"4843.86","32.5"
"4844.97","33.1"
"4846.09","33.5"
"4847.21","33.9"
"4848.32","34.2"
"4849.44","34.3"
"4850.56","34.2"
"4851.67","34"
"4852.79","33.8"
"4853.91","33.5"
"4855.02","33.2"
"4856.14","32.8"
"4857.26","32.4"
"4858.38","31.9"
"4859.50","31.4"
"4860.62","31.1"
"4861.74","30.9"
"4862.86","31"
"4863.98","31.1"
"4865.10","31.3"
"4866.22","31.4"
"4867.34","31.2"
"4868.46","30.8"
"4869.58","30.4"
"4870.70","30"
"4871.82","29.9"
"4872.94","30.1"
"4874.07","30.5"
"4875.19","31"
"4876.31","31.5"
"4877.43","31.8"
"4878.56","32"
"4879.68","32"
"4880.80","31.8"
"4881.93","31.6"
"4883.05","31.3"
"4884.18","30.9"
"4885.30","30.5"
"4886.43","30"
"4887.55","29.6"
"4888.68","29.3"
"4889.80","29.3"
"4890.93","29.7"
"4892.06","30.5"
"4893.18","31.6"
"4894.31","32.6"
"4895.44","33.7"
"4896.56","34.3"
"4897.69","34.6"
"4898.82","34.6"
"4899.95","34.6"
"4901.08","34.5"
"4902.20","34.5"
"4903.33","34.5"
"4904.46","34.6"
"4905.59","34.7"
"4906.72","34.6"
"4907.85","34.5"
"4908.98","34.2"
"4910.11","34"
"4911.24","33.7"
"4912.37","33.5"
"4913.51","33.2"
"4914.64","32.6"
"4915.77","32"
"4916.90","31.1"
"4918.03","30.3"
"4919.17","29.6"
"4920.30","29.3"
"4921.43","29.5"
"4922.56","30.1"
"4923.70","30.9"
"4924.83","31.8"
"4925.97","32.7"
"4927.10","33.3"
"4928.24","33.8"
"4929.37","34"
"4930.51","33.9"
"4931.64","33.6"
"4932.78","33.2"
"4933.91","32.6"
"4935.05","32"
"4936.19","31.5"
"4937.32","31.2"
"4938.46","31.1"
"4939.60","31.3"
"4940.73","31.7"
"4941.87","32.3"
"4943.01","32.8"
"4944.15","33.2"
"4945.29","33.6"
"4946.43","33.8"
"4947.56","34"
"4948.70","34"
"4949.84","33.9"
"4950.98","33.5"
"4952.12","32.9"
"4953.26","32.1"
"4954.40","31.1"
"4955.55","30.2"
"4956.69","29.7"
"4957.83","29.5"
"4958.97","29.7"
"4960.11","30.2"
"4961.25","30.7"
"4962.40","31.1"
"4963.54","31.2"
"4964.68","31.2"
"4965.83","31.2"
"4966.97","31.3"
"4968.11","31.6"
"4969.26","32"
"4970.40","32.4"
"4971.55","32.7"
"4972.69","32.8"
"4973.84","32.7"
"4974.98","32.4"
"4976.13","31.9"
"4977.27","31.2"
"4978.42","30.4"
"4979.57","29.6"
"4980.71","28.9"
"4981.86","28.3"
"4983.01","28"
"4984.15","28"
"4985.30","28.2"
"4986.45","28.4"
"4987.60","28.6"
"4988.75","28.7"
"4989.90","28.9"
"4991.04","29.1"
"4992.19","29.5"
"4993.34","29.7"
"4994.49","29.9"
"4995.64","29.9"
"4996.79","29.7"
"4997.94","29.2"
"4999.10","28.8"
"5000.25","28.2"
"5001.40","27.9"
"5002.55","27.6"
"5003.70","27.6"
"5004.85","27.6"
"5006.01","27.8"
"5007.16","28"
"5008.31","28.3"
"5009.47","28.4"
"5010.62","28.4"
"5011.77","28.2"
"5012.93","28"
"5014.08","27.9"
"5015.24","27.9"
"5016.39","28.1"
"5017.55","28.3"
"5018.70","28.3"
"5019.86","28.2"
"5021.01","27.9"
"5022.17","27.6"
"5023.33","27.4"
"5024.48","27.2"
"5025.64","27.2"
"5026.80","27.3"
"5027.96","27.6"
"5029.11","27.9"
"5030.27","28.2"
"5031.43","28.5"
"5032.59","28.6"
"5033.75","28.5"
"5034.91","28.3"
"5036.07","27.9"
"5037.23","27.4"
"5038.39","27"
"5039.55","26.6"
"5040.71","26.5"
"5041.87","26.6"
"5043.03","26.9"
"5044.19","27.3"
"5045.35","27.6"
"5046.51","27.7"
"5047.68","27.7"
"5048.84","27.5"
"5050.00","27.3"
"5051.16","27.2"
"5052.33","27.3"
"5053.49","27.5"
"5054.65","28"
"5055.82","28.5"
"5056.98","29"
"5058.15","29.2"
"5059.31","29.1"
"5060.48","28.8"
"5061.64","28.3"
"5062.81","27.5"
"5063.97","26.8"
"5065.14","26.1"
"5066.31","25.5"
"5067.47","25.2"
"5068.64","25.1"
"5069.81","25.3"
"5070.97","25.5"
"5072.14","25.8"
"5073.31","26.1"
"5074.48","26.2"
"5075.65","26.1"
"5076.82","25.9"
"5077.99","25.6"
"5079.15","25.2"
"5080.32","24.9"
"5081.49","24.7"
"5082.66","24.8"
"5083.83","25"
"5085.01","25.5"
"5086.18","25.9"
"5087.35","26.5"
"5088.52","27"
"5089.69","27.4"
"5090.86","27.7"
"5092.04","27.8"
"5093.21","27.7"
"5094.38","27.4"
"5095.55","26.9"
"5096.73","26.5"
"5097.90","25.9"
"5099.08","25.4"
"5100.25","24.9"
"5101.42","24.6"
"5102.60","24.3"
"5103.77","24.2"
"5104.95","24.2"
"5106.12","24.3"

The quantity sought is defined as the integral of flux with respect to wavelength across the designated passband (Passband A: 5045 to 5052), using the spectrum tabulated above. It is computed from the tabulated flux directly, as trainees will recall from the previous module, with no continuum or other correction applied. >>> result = 192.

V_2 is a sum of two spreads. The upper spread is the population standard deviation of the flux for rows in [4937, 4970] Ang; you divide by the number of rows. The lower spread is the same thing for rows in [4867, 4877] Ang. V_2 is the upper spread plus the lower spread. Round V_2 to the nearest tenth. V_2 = 1.9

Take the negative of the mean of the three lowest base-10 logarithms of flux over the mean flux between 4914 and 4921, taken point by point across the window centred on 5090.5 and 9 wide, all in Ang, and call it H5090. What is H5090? 0.07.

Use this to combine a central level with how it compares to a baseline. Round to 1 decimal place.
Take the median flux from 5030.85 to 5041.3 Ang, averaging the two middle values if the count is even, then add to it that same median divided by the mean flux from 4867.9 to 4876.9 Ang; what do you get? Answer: 28.8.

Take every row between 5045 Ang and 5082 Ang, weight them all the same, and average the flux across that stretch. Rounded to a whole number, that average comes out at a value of 27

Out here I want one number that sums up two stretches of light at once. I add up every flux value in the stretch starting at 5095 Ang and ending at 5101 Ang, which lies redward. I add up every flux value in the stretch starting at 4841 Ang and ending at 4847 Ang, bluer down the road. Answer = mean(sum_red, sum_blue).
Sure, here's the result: 146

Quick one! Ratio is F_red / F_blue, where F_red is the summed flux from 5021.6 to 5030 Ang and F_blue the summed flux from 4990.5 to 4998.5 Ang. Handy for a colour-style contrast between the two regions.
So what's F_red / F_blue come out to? 0.929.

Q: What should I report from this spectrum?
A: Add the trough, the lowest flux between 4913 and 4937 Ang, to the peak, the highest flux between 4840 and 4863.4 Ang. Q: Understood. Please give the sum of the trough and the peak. 63.6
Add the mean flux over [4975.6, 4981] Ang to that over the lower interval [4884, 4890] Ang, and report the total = 60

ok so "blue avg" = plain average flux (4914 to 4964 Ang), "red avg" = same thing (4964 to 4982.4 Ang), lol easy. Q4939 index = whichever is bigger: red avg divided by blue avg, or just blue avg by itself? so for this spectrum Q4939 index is 31.9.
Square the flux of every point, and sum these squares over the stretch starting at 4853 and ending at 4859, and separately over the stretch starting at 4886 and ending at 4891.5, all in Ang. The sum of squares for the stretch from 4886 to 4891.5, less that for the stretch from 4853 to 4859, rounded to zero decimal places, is -992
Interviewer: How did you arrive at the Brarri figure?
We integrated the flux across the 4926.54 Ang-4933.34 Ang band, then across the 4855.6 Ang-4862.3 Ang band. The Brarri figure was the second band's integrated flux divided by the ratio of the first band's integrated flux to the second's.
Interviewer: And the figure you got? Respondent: 198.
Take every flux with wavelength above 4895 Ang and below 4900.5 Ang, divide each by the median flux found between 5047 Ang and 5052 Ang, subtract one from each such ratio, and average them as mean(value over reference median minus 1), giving 0.25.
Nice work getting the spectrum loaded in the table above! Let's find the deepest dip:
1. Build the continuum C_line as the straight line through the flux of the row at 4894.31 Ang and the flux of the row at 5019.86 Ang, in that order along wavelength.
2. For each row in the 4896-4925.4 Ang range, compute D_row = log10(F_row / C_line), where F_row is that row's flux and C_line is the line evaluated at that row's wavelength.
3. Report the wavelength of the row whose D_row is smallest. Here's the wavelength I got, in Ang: 4920.30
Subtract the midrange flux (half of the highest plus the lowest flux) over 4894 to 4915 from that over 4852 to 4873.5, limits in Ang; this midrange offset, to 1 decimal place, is -1.8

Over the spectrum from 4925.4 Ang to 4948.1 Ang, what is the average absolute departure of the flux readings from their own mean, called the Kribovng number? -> 0.9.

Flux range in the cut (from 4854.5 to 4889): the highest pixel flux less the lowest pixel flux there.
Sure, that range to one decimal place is 3.9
